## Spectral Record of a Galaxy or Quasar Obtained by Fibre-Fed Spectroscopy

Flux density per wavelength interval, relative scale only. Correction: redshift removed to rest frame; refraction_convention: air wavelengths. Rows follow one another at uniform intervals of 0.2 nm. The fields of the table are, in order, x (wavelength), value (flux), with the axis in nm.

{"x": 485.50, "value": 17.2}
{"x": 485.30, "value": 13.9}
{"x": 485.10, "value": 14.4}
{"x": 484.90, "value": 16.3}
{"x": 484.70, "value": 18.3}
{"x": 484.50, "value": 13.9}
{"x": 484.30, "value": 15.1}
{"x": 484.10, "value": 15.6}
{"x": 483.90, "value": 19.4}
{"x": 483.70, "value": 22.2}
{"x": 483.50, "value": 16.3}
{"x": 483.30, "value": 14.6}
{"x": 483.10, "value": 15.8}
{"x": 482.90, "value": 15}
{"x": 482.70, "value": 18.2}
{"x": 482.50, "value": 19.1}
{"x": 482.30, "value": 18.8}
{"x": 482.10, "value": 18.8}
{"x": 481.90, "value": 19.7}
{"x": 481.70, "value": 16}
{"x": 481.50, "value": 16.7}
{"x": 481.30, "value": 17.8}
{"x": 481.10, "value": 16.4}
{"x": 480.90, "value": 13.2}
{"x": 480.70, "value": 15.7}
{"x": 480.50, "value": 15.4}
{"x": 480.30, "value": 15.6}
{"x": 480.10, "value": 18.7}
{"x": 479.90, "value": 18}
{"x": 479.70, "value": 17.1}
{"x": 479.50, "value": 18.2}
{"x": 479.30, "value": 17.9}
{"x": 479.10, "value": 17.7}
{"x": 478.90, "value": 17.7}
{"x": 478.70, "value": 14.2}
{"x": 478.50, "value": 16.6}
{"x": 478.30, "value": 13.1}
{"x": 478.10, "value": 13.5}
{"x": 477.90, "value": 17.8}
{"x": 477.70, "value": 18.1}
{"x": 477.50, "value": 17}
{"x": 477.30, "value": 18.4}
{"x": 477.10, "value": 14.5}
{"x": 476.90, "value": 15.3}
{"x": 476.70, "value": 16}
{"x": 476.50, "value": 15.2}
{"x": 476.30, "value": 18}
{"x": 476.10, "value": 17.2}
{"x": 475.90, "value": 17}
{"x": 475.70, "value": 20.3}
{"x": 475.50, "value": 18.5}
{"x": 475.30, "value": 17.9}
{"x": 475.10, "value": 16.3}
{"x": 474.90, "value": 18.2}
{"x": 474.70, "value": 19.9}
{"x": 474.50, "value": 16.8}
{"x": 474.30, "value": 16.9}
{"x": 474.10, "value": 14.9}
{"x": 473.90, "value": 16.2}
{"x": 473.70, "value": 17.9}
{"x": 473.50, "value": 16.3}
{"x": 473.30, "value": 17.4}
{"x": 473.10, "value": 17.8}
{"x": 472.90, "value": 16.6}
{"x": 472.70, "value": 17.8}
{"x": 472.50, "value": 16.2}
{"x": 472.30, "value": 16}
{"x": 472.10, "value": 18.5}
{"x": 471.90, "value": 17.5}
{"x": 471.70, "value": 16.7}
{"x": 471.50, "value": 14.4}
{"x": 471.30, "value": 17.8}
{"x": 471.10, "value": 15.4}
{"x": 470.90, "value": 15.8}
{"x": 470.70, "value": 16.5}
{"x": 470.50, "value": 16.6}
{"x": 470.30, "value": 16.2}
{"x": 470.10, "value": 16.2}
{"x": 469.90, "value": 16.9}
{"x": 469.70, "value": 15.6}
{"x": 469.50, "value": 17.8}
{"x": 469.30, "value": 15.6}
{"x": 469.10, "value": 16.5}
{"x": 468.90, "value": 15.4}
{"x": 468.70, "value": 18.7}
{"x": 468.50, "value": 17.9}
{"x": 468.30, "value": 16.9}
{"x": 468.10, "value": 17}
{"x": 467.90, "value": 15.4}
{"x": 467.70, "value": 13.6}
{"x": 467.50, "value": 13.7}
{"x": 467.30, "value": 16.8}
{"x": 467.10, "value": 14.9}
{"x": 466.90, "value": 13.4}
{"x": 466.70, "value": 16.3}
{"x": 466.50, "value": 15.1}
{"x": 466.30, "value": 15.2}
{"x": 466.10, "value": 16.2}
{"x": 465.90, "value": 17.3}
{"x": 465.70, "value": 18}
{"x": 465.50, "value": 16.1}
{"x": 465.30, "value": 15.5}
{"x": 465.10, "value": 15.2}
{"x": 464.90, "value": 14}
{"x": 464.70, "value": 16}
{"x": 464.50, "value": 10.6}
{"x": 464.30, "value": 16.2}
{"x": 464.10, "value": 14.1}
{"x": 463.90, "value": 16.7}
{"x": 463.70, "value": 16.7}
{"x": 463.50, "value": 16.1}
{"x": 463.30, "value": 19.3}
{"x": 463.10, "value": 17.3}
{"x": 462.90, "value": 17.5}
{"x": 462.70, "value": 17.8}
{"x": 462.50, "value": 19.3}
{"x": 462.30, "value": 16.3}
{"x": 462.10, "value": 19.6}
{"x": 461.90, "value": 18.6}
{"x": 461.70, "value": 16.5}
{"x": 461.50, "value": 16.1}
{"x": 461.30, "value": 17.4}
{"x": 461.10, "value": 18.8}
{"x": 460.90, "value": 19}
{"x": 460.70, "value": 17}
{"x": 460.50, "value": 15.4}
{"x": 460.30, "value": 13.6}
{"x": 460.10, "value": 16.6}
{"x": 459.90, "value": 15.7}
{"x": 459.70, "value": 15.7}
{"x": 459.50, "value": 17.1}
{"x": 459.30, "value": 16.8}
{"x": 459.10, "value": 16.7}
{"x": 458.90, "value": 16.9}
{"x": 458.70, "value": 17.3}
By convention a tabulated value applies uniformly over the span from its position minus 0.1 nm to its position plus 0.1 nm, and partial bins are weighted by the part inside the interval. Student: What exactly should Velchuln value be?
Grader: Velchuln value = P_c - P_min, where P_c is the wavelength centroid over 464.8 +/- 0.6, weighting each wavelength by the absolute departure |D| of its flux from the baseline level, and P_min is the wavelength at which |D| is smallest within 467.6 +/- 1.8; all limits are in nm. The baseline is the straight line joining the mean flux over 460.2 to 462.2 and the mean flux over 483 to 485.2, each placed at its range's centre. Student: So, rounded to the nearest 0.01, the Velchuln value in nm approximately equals -3.36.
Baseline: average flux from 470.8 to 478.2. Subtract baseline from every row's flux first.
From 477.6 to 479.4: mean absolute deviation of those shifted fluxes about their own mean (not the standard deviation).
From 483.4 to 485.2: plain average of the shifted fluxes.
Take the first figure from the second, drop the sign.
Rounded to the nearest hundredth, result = 1.88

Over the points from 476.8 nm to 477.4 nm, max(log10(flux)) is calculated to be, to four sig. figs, 1.265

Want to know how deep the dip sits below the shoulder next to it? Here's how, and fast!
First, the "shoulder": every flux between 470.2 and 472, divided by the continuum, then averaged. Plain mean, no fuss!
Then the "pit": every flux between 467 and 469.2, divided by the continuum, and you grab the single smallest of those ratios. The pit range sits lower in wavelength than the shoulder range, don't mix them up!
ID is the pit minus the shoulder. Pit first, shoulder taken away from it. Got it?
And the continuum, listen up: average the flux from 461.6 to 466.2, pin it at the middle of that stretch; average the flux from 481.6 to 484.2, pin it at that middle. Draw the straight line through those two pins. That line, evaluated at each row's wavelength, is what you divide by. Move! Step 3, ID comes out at -0.15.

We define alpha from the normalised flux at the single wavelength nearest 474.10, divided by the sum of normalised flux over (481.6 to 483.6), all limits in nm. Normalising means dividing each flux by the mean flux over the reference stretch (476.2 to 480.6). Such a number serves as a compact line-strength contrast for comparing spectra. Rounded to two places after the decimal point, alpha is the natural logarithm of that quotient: -2.45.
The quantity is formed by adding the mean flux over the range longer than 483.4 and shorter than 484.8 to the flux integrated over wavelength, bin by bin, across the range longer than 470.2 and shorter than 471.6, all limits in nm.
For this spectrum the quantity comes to 39.8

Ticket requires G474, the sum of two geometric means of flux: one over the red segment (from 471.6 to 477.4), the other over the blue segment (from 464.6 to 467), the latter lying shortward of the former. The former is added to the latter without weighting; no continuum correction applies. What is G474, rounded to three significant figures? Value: 32.7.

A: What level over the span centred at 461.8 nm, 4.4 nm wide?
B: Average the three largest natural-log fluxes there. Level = 2.97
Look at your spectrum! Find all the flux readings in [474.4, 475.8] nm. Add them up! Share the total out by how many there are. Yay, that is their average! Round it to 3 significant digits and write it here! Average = 18.3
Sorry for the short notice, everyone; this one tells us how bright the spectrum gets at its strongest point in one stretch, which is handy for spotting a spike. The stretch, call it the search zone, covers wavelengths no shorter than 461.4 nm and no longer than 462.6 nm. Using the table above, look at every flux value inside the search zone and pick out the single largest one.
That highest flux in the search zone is 19.6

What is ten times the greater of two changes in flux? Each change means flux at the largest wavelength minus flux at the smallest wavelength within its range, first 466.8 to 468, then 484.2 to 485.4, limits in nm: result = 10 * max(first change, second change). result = 20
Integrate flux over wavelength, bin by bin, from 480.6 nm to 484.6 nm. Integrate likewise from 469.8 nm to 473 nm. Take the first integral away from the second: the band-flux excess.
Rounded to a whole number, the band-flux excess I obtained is -15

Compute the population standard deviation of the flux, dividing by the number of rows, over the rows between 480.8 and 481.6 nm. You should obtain 1.7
